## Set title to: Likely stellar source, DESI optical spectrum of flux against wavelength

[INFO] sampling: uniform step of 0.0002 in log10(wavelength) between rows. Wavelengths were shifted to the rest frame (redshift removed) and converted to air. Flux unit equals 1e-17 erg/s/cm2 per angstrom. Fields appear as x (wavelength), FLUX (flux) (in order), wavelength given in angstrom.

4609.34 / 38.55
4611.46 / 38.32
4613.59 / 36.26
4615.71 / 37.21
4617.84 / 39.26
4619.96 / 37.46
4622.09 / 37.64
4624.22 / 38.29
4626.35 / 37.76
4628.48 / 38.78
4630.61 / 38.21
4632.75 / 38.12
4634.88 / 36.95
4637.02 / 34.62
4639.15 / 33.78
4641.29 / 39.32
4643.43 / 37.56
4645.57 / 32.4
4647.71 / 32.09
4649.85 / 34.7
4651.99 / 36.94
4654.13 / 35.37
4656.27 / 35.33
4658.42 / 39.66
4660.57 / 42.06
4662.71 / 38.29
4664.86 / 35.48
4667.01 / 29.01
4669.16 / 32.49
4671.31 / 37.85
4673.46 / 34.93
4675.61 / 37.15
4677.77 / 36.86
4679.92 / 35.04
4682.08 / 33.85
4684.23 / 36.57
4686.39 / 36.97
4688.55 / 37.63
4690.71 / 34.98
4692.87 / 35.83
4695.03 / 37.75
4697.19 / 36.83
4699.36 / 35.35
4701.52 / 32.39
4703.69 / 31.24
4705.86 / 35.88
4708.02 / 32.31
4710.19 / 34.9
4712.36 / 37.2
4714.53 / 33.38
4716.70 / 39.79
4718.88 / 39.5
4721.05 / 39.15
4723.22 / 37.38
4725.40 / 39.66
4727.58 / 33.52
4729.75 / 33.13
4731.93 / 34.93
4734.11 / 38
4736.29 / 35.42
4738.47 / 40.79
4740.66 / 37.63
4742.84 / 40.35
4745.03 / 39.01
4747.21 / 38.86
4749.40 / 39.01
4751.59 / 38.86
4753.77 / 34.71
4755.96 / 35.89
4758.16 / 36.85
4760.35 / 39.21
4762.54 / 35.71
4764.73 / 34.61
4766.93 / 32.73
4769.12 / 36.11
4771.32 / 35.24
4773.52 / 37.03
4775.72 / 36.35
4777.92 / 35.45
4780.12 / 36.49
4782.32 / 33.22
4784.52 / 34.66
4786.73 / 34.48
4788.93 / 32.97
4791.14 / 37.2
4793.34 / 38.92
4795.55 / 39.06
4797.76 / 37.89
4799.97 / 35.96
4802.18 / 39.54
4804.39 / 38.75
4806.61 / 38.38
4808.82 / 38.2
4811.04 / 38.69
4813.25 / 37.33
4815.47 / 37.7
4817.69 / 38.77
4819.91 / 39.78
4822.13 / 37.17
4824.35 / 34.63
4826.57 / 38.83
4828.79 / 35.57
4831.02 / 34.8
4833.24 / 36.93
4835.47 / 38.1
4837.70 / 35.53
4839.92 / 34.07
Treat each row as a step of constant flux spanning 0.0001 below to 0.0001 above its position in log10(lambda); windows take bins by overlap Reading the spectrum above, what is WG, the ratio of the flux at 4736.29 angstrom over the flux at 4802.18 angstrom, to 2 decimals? 0.90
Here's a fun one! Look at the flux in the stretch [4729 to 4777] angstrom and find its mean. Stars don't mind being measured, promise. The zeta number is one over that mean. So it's 0.0271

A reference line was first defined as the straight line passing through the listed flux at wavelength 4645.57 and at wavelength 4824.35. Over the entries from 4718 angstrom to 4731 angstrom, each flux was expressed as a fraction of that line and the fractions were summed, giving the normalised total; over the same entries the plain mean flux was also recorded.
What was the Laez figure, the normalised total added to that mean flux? 43.7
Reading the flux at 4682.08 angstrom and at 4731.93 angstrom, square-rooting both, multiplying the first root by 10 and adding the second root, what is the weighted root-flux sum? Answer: 64.1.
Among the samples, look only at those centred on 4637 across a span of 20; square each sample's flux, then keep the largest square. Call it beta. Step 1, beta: 1546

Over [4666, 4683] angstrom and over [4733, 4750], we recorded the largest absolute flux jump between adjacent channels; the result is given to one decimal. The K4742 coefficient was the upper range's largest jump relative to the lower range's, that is 1.0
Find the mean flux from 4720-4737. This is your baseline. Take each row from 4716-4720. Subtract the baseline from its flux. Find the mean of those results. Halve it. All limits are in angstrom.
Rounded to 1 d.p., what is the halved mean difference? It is 1.6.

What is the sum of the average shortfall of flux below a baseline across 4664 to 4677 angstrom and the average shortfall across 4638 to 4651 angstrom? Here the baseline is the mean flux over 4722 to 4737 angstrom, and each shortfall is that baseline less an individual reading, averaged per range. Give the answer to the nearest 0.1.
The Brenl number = 2.6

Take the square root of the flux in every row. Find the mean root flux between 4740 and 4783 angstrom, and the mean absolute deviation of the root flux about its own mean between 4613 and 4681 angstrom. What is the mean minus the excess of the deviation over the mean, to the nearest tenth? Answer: 11.9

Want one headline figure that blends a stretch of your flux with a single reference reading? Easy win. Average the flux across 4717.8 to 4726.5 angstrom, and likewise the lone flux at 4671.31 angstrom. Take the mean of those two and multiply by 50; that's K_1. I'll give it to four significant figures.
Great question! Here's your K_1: 1919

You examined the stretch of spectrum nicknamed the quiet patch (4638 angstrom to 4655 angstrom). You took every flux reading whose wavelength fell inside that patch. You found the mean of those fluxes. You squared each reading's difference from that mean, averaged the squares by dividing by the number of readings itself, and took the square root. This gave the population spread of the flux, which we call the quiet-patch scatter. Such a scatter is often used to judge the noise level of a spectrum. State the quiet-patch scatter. 2.4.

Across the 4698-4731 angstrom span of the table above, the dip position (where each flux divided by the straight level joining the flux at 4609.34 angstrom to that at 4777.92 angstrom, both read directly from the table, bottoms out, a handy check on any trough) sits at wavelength 4703.69 angstrom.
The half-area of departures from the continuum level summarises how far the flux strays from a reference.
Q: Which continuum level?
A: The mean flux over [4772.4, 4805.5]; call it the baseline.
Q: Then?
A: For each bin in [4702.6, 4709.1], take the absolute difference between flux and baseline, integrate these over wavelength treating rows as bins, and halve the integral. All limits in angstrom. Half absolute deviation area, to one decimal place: 11.0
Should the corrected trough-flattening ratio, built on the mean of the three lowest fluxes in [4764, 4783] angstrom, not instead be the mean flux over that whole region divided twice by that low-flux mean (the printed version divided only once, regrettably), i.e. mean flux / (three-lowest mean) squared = 0.031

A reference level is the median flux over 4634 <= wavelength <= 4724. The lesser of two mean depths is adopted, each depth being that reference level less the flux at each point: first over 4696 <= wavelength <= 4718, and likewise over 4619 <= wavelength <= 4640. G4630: -1.3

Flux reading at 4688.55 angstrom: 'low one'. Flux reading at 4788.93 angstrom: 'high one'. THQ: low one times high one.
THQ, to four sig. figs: 1241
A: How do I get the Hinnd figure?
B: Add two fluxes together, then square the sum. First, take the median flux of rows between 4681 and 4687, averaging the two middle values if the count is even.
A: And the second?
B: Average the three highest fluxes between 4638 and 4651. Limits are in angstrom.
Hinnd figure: 5441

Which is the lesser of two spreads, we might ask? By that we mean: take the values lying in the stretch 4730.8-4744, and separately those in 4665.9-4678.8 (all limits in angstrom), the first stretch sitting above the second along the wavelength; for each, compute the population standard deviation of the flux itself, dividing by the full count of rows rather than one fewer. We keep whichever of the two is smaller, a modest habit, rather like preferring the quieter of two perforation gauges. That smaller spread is 2.2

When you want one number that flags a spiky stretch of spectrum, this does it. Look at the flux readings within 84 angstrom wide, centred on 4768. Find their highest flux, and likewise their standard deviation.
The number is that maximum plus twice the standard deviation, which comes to 45.2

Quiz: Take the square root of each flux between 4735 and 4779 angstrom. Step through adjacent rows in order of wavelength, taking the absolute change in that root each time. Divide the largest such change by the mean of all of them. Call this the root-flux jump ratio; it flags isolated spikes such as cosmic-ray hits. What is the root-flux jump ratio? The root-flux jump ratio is 2.8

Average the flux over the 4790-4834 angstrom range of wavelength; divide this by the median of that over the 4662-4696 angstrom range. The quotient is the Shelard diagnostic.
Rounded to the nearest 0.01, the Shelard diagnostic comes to 1.04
